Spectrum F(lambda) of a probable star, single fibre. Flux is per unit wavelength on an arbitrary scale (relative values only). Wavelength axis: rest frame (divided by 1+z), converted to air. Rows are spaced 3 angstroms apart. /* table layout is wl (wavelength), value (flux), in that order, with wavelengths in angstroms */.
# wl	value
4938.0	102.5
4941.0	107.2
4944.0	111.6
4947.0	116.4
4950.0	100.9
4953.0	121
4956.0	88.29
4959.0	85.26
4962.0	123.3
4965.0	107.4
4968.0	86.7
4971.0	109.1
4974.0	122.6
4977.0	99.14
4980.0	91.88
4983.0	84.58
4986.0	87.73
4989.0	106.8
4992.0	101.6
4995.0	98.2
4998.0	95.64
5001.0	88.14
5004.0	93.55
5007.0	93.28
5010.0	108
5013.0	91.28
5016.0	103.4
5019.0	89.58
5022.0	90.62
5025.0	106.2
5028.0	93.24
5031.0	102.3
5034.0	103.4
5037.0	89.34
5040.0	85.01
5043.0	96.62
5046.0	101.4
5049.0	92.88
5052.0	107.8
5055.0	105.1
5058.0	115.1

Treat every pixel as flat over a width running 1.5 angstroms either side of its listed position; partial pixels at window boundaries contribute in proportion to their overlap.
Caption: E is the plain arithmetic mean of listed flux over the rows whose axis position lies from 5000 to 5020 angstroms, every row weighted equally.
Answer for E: 95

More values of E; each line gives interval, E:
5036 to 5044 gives 90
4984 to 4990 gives 97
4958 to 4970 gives 101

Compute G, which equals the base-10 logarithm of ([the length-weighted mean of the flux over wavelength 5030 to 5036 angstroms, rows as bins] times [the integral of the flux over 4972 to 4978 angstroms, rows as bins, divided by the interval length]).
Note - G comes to 4.06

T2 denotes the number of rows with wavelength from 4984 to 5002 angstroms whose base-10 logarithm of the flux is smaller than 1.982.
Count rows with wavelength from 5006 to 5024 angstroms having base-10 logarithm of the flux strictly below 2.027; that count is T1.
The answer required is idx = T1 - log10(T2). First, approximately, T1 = 5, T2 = 3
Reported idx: 4.5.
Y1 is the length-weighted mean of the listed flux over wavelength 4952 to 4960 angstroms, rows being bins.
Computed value 98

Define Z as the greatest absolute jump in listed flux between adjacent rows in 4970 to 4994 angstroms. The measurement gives 23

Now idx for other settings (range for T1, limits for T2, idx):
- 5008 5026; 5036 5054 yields 4.5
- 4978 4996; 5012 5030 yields 4.4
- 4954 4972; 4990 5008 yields 2.4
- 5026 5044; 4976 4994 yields 5.5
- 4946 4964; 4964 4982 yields 2.7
